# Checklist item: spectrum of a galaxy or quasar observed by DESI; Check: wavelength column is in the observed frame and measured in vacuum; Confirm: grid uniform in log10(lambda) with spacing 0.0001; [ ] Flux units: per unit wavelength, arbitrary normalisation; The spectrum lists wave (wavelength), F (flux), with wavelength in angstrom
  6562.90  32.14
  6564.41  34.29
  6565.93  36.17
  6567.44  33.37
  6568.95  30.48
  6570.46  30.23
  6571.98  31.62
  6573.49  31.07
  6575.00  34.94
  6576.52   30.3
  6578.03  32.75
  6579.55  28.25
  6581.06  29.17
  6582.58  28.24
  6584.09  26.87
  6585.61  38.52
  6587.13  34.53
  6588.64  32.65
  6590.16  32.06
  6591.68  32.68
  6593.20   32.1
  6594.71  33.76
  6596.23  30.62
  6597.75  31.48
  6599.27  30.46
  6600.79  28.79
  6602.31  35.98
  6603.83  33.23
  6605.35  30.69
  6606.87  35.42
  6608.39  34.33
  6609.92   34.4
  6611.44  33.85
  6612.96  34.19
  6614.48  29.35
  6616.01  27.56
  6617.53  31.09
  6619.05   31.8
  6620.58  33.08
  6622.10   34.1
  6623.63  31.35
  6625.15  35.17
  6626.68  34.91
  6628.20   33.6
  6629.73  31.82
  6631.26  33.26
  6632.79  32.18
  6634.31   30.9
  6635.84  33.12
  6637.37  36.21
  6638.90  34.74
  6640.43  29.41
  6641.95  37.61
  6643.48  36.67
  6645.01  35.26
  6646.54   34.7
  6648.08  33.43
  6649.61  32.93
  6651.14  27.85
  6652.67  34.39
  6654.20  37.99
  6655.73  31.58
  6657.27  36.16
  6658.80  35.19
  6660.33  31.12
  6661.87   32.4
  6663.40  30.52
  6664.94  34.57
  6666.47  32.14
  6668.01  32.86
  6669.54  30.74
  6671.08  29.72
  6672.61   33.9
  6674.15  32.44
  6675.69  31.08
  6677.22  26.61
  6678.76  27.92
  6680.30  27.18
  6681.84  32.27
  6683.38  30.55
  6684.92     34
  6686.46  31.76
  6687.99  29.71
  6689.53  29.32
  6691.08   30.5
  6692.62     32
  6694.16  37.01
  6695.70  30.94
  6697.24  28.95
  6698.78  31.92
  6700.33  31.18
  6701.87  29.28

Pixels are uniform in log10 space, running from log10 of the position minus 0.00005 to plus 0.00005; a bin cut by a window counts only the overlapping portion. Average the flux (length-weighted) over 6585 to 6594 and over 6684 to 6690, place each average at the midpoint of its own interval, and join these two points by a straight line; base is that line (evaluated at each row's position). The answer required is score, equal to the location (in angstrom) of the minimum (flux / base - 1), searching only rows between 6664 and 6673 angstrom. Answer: 6671.08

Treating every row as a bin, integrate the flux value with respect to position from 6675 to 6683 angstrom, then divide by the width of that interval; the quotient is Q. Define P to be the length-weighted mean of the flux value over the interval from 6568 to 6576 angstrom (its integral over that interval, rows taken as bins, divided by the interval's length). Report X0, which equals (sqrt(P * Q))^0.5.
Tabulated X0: 5.51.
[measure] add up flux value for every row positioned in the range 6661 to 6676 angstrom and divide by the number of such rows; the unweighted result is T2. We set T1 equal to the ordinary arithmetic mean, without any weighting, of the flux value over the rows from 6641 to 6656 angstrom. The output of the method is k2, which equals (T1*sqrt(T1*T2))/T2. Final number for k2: 35.4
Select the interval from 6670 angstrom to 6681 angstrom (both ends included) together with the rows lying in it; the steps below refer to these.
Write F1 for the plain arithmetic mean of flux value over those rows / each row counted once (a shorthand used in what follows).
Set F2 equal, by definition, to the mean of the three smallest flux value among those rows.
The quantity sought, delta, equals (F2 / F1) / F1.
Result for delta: 0.0306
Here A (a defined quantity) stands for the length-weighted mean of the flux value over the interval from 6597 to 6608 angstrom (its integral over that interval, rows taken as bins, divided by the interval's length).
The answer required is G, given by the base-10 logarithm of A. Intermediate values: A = 32.4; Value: 1.51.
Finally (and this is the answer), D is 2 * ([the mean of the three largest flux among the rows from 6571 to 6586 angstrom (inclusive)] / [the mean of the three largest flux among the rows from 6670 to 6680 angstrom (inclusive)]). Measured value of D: 2.18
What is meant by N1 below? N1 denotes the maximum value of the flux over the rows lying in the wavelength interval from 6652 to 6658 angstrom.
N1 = 37.99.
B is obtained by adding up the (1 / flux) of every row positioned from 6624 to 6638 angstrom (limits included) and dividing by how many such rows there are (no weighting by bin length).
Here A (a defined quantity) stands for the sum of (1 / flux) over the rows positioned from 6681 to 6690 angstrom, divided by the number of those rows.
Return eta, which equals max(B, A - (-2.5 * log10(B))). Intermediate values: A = 0.0321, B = 0.0300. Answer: 0.0300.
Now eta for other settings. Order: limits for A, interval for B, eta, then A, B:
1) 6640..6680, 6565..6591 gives 0.0317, 0.0309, 0.0317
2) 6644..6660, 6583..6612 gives 0.0307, 0.0297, 0.0307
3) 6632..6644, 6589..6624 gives 0.0311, 0.0297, 0.0311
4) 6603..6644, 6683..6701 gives 0.0319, 0.0304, 0.0319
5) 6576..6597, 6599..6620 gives 0.0312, 0.0319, 0.0312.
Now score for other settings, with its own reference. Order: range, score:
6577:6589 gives 6584.09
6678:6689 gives 6680.30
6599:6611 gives 6600.79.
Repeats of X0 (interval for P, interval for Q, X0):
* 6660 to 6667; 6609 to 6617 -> 5.66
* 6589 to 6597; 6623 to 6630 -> 5.73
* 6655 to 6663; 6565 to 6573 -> 5.72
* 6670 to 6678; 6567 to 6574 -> 5.57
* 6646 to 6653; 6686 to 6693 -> 5.61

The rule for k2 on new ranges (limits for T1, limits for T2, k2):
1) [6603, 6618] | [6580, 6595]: 32.6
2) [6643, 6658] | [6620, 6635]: 34.6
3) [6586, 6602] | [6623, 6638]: 31.3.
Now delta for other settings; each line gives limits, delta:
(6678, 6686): 0.0309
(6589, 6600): 0.0304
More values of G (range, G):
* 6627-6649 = 1.53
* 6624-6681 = 1.52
